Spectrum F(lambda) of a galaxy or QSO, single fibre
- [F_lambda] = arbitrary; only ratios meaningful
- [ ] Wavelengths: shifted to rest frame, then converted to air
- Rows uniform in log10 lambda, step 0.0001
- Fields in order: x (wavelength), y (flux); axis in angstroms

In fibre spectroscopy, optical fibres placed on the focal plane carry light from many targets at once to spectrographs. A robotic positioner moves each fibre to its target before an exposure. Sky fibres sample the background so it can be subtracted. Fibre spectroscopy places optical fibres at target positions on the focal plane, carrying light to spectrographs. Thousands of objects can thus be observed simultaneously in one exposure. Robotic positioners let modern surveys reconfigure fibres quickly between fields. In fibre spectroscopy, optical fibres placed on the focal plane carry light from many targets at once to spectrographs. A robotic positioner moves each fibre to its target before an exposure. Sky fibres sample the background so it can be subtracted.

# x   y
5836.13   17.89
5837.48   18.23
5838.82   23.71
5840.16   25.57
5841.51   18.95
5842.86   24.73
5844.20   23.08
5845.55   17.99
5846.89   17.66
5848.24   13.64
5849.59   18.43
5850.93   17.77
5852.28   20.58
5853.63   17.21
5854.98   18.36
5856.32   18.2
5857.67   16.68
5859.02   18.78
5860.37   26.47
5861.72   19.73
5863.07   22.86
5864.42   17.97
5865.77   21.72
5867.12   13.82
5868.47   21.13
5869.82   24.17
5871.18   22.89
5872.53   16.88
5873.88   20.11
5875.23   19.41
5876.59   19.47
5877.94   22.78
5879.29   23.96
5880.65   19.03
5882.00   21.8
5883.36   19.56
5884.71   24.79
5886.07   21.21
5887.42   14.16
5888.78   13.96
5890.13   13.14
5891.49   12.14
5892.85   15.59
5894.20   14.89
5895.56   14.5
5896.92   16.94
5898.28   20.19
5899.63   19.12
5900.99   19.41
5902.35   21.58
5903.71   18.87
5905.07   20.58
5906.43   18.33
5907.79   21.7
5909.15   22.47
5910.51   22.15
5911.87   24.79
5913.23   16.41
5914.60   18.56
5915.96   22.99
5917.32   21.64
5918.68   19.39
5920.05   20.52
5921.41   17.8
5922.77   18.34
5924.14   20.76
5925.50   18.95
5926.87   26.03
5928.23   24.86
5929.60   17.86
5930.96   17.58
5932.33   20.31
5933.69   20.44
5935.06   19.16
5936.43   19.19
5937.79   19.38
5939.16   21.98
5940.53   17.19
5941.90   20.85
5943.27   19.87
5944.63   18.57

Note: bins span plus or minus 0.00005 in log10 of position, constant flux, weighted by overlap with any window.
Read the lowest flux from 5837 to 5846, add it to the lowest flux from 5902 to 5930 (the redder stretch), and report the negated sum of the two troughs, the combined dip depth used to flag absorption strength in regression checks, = -34.4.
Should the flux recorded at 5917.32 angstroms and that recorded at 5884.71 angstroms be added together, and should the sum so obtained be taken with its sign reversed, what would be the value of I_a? -46.4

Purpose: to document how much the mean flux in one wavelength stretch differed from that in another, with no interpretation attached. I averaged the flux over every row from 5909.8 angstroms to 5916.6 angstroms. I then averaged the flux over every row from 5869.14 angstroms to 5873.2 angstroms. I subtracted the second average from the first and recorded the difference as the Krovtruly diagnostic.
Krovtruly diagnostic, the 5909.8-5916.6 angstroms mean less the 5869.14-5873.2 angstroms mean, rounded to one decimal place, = -0.3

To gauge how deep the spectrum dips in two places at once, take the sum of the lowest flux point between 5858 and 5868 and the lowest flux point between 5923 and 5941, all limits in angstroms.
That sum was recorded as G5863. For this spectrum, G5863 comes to 31.0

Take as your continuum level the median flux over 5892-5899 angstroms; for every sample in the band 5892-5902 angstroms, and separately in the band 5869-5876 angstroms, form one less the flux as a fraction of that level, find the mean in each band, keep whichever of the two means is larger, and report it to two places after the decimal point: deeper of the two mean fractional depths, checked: -0.11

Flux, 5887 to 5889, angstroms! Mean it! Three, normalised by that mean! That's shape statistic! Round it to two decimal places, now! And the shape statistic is 0.21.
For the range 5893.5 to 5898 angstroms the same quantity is 0.19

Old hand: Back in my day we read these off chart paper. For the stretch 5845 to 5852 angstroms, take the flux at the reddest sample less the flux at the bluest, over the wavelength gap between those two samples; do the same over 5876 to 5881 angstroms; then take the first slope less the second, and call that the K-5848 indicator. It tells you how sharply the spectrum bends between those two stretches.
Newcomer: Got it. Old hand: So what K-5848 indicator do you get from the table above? 0.1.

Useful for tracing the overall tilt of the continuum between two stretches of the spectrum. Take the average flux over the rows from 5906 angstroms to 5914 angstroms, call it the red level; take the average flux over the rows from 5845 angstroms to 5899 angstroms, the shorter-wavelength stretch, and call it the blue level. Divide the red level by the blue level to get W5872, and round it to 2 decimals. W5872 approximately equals 1.12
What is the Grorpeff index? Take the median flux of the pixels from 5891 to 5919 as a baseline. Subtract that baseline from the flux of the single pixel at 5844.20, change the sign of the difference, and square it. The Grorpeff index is 14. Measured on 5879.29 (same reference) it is 21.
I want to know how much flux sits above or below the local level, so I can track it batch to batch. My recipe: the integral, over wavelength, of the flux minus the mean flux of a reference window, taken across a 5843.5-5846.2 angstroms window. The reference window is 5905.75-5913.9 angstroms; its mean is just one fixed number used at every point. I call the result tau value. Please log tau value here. -1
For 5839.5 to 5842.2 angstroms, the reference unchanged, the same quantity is 3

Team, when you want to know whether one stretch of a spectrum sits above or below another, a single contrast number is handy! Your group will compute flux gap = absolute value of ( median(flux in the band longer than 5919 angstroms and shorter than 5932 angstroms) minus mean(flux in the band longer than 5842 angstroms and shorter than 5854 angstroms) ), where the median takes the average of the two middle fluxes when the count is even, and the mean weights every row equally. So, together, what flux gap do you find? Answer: 0.1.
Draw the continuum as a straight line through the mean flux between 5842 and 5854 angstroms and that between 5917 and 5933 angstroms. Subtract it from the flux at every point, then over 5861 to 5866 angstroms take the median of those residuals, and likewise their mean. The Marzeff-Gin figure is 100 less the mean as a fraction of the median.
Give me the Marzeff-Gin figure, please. 99.1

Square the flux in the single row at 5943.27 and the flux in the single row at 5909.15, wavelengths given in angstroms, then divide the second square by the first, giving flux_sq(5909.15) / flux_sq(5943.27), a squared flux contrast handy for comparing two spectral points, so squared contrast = 1.28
